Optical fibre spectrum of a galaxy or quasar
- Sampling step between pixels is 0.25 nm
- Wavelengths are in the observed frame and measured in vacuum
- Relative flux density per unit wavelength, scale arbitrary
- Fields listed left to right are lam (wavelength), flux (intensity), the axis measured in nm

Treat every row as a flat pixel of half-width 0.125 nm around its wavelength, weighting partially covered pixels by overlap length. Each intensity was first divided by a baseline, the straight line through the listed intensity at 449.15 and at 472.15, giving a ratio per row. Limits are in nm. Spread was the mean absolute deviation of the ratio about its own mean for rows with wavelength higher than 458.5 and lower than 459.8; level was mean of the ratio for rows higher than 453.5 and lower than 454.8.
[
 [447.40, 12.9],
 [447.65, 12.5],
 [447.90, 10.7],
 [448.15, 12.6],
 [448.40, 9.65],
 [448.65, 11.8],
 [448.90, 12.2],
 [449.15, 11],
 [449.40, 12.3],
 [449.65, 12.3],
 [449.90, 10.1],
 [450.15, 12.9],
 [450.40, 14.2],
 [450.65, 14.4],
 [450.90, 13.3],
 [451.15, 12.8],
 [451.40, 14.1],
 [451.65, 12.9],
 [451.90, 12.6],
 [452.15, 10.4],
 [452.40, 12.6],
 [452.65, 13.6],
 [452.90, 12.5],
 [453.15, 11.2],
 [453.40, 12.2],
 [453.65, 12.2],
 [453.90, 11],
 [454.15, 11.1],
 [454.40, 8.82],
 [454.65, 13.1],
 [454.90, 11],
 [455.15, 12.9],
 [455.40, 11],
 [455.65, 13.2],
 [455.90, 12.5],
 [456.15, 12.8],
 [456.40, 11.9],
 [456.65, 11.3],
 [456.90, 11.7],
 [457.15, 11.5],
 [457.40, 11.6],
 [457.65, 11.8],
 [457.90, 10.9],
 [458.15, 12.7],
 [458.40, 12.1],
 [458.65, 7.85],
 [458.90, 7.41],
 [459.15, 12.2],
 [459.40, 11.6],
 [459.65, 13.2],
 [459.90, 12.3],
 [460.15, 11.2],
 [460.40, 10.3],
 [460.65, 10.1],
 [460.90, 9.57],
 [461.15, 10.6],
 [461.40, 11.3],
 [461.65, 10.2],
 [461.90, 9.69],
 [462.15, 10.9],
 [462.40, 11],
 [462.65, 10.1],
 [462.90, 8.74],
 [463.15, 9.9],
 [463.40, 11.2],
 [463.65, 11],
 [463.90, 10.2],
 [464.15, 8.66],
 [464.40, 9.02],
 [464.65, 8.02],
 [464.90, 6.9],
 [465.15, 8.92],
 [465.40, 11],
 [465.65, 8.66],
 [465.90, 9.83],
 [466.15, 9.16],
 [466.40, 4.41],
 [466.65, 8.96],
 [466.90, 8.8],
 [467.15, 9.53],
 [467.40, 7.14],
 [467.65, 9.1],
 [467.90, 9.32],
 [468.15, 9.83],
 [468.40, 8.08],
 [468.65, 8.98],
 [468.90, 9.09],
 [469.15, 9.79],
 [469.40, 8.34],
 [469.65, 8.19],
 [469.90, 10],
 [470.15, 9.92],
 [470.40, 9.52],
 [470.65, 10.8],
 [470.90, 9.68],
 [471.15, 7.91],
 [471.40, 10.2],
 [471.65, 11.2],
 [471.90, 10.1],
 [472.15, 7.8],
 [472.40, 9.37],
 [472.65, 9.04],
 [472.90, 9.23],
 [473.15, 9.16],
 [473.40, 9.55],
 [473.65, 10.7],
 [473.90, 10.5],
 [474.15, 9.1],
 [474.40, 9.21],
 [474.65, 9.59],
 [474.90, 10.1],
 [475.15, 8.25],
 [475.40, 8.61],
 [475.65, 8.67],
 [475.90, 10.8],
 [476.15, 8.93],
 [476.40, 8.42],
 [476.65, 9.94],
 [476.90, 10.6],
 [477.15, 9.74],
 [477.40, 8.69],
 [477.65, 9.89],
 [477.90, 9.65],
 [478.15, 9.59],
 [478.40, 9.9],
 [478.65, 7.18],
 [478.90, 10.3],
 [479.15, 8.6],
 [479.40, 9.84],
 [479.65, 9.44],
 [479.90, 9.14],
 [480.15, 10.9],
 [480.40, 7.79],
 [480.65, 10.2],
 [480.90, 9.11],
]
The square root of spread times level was 0.511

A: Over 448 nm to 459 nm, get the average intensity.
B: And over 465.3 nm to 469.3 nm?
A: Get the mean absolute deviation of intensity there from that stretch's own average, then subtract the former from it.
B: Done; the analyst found -11.0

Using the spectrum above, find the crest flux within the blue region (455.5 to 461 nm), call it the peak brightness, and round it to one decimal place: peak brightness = 13.2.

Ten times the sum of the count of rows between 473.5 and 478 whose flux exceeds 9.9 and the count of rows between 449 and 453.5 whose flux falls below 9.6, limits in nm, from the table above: 60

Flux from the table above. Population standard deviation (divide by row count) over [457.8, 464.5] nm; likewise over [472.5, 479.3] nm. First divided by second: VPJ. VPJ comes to 1.7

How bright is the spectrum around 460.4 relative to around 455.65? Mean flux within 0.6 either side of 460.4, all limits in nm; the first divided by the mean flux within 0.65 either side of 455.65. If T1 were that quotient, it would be 0.86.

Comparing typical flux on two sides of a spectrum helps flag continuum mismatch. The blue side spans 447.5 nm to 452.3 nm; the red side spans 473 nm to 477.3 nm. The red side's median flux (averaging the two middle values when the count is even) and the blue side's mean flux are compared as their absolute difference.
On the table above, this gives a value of 2.7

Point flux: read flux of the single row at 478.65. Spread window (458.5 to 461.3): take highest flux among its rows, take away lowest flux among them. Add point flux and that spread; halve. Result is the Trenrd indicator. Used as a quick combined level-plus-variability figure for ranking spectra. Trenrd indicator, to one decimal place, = 6.5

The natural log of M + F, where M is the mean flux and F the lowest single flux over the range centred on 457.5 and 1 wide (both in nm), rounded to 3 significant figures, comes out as 3.11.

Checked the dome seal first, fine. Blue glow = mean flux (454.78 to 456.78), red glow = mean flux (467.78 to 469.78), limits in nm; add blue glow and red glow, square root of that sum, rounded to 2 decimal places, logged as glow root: 4.59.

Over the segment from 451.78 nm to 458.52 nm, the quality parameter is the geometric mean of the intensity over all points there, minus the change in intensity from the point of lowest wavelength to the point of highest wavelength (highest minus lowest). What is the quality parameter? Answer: 12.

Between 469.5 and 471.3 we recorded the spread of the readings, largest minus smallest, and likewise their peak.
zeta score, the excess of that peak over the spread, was 7.9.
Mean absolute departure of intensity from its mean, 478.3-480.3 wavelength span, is 0.83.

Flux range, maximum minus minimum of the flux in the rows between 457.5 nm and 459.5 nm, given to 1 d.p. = 5.3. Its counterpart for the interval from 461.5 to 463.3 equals 2.3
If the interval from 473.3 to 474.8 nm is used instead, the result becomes 1.6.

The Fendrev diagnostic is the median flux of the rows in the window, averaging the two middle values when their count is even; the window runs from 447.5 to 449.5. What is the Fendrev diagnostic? 12.0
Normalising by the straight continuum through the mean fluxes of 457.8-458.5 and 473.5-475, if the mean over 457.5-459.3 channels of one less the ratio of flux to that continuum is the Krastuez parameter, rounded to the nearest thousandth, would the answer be 0.098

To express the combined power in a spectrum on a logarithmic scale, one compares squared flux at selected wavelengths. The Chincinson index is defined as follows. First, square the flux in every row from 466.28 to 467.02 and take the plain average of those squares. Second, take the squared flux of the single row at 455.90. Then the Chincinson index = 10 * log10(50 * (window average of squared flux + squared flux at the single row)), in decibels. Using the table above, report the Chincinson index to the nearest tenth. 40.3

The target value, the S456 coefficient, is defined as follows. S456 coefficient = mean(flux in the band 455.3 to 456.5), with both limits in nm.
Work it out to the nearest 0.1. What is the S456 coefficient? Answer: 12.3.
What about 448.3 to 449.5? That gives 11.4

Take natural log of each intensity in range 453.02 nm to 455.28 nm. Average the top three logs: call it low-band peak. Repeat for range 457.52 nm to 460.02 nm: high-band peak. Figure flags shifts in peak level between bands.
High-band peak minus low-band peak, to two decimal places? 0.00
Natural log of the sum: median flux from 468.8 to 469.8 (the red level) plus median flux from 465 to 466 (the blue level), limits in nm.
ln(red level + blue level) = 2.90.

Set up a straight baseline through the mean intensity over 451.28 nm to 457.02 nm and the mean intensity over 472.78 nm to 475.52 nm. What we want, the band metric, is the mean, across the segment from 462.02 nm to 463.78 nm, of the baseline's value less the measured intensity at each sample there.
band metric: 0.50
